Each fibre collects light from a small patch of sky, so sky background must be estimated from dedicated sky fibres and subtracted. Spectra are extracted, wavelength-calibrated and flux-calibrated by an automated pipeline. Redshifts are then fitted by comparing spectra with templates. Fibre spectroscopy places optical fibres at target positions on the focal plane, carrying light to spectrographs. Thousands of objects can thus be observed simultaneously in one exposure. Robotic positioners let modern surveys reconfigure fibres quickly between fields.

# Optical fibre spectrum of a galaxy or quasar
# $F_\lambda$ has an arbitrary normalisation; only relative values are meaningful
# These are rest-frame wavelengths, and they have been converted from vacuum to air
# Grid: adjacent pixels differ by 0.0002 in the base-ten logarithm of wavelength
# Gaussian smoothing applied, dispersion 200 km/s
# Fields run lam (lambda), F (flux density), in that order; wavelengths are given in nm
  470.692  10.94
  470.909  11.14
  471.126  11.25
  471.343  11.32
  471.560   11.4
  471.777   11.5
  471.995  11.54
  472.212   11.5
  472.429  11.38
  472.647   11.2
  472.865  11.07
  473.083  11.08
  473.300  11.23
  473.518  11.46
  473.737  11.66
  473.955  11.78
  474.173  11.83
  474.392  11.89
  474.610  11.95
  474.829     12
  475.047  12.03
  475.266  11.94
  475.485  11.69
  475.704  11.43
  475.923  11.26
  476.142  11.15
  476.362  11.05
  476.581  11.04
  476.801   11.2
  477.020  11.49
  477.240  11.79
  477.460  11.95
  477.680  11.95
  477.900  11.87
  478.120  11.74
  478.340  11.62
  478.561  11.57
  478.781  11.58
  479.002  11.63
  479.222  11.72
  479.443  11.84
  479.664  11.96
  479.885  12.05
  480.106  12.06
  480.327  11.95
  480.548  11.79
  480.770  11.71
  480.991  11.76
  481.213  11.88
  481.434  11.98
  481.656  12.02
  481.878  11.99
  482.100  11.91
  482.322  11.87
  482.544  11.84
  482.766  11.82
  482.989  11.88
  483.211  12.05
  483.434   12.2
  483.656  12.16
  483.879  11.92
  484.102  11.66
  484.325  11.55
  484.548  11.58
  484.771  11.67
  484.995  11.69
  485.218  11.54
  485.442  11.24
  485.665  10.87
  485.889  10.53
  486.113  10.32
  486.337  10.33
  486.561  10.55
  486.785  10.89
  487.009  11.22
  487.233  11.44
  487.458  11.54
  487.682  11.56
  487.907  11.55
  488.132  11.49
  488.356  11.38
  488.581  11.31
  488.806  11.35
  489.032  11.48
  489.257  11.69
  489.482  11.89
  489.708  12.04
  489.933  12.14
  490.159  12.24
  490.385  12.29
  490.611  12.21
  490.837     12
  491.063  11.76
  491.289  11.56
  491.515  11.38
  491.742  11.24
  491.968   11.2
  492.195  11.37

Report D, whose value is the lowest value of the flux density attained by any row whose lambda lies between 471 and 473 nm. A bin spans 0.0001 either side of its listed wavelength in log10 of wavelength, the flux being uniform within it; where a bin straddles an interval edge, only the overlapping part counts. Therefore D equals 11.07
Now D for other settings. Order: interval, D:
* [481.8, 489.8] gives 10.32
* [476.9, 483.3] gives 11.49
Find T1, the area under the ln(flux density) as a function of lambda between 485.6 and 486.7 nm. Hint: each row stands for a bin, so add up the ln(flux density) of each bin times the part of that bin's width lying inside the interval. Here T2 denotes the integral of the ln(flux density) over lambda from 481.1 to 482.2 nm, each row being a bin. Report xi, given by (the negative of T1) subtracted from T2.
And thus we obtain 5.32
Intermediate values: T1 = 2.59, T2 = 2.73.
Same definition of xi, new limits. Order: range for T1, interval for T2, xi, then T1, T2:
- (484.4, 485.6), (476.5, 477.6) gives 5.62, 2.93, 2.69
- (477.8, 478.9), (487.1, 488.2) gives 5.39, 2.70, 2.69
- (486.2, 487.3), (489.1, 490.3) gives 5.60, 2.62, 2.98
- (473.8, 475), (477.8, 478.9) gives 5.67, 2.97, 2.70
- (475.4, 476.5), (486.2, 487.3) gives 5.29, 2.67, 2.62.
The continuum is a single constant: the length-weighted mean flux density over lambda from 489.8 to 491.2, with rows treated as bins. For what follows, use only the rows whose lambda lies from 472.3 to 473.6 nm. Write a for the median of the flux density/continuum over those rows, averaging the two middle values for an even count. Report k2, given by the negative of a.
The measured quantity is -0.927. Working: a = 0.927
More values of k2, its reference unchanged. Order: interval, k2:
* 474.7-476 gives -0.977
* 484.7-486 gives -0.942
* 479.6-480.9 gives -0.988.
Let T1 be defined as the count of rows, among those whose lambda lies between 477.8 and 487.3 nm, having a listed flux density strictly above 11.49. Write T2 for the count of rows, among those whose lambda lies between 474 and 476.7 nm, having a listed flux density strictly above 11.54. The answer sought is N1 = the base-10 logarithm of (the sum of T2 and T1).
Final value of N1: 1.61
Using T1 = 34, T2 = 7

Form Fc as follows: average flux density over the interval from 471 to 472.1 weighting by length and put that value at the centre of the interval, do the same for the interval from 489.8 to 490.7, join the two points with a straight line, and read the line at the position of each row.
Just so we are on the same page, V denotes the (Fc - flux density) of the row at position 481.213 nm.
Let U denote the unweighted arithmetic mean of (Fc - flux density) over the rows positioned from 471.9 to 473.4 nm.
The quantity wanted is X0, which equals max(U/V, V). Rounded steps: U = 0.2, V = -0.1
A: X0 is -0.1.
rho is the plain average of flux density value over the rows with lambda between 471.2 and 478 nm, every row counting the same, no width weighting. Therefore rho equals 11.5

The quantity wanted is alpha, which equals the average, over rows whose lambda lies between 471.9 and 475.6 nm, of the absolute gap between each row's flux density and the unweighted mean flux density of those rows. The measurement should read 0.28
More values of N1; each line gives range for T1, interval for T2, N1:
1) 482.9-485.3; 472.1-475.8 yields 1.30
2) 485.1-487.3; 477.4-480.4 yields 1.18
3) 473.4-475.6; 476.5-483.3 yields 1.57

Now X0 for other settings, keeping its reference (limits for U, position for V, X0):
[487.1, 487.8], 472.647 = 2.4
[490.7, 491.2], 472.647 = 1.5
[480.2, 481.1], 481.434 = 0.1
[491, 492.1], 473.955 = -0.3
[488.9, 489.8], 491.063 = 0.8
